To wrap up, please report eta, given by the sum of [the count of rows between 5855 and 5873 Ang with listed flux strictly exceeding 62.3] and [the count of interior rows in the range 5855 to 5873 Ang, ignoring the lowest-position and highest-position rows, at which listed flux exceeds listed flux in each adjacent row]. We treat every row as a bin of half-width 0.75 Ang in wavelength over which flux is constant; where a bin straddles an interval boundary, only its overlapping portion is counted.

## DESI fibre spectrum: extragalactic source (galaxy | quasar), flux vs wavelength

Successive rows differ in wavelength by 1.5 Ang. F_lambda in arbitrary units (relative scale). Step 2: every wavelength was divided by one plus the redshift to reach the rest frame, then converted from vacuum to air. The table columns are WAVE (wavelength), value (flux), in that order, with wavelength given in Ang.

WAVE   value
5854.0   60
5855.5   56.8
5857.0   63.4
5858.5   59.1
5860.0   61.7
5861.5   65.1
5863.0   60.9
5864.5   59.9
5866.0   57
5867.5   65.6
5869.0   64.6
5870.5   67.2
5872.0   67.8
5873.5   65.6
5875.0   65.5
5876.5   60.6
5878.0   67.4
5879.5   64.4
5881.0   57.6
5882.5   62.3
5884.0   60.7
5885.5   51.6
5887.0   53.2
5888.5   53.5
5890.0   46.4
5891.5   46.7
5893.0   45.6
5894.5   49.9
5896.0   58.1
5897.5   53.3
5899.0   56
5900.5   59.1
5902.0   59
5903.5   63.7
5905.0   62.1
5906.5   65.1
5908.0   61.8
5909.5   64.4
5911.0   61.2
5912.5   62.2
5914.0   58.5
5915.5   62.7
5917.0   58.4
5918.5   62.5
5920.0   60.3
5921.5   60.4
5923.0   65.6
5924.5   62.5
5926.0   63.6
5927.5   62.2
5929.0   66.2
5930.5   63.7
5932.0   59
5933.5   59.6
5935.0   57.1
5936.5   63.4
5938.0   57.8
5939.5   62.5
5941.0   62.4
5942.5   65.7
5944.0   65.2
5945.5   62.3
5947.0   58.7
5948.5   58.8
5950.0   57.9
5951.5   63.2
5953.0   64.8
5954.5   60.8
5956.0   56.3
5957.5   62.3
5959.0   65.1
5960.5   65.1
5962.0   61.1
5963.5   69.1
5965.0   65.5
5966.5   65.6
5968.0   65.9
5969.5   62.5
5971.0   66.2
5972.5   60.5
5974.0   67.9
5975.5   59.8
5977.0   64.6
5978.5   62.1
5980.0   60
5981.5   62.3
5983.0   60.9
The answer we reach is 9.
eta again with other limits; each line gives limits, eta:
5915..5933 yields 11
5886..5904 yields 5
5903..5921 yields 10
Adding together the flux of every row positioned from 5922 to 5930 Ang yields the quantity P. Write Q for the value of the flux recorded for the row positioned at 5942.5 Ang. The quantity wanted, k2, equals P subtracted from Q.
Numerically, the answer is -254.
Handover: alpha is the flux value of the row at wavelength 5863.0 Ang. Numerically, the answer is 60.9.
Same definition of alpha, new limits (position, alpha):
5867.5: 65.6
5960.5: 65.1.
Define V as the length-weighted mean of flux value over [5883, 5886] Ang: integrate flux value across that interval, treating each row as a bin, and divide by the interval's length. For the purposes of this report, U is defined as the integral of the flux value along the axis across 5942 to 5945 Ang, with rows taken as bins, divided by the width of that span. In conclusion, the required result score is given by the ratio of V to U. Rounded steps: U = 65.2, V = 57.0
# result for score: 0.88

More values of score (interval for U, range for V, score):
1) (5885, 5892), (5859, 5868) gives 1.22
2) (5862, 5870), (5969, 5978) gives 1.03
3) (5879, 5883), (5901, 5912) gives 1.02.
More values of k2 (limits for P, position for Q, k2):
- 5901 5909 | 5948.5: -253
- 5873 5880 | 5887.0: -270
